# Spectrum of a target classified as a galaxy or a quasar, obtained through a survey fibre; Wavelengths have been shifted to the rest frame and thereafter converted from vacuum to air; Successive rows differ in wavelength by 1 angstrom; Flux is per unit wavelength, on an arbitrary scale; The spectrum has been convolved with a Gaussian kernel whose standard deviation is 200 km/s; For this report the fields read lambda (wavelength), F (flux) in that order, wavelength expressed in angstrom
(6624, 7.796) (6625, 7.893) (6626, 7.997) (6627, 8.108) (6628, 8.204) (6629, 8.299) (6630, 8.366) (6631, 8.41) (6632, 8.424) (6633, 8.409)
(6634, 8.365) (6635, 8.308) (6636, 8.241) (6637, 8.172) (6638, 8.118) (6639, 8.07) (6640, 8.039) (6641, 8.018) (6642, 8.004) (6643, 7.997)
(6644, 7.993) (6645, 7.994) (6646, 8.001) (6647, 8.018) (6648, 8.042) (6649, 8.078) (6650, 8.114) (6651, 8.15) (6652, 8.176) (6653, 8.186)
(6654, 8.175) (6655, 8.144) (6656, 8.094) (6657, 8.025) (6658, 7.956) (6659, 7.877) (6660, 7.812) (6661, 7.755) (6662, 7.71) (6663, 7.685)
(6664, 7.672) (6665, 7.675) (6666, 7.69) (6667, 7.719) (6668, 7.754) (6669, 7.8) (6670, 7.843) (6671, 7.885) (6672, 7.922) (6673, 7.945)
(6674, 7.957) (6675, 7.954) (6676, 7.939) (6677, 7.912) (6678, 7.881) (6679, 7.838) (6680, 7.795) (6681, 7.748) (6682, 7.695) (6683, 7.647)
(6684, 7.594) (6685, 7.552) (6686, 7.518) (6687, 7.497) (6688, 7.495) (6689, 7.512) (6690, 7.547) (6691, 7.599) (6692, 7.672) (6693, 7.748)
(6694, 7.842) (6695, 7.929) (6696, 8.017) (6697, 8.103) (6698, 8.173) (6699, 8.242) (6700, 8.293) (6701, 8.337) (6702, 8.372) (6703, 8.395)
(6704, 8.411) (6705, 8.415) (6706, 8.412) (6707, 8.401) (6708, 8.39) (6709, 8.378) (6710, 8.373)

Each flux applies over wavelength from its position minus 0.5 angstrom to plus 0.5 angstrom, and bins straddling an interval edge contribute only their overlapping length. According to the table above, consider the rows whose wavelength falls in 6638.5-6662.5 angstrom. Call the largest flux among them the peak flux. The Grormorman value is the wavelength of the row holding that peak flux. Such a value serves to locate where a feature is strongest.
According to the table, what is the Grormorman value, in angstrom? 6653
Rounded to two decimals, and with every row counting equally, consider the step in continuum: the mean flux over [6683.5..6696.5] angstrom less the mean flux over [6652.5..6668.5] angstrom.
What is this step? -0.22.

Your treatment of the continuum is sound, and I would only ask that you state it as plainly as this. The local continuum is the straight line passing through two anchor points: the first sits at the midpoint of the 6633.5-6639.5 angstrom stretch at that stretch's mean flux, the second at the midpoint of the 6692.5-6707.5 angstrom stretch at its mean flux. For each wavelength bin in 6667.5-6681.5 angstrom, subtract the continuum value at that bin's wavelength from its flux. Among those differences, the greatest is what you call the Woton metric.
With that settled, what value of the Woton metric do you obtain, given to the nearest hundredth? -0.25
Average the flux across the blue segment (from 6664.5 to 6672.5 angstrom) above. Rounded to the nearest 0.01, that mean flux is 7.79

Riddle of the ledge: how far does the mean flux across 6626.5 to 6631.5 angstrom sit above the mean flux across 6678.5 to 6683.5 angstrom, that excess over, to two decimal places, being 0.53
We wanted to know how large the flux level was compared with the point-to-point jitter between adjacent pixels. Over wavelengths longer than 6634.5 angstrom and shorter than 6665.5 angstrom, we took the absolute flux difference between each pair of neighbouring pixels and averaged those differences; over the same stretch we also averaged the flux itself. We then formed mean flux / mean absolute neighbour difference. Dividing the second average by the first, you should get 234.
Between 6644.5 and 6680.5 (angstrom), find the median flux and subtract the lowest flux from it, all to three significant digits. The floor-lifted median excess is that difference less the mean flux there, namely -7.66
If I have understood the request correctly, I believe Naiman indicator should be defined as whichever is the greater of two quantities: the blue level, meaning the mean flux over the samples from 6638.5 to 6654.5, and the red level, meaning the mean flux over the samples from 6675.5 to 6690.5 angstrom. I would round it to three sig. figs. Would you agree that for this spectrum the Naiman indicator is 8.07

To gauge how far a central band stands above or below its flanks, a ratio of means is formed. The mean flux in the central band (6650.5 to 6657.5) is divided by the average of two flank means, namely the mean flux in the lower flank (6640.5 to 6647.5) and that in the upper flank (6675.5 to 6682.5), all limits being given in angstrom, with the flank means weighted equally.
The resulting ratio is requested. 1.03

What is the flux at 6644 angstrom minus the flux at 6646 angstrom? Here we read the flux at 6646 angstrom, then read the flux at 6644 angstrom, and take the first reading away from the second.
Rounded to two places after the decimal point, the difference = -0.01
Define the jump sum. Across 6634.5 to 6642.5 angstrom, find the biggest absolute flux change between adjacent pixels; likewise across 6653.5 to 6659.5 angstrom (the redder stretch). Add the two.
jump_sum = 0.148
